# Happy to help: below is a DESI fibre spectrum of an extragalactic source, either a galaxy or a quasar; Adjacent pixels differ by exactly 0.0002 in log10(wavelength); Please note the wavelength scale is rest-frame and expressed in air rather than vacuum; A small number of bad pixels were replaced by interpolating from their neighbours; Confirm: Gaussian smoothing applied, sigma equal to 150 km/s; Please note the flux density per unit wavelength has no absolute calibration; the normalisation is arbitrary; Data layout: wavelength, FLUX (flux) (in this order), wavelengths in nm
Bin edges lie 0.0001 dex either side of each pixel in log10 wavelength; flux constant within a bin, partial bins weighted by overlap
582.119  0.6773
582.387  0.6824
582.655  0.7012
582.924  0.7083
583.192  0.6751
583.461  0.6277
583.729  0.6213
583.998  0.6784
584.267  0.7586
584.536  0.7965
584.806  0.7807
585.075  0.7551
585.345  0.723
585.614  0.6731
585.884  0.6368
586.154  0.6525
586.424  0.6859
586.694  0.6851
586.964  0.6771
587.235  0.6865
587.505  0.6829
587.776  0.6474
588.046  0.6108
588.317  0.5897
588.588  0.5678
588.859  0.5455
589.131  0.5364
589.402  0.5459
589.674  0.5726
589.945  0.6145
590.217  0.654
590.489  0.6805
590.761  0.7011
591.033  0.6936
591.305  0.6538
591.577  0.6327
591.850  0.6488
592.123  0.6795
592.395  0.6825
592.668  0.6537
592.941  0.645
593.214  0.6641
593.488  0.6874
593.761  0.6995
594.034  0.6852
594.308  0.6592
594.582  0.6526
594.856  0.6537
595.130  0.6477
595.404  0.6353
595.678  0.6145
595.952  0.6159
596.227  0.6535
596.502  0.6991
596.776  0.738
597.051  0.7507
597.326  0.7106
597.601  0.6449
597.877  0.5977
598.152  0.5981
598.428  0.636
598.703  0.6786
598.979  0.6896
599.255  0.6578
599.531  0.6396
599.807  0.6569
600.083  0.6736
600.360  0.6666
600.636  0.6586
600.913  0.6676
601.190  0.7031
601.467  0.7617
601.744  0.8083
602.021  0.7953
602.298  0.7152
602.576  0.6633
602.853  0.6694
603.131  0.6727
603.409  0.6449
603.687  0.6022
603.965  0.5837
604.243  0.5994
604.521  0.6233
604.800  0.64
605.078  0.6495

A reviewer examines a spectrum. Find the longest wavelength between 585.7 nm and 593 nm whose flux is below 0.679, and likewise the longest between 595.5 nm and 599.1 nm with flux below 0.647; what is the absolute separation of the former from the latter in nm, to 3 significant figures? 5.49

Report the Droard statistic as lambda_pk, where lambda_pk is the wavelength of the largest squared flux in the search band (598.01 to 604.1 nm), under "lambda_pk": 601.744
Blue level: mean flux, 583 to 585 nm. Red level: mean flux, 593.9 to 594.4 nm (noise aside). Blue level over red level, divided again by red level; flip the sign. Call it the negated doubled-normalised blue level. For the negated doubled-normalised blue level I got -1.56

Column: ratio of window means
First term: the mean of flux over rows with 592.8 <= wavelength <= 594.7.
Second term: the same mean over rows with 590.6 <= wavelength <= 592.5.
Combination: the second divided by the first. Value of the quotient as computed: 1.000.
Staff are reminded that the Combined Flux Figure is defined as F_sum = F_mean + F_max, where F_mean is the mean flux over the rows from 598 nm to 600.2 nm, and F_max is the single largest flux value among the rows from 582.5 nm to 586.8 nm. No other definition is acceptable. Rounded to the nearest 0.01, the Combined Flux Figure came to 1.45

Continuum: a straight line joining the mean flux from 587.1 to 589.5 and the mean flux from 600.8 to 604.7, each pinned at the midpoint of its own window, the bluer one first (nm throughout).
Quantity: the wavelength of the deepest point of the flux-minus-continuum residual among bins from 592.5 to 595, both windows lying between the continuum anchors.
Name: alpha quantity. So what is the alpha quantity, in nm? 594.856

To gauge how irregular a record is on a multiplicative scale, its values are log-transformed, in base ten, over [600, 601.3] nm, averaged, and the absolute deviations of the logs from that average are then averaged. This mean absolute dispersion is 0.007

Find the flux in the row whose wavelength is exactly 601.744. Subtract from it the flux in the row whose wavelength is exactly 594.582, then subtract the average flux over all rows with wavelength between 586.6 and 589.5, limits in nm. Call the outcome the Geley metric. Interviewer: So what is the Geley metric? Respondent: -0.46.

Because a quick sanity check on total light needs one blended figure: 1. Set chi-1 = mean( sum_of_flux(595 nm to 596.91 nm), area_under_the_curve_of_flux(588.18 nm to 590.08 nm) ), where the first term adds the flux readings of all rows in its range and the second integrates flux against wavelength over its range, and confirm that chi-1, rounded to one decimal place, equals 2.8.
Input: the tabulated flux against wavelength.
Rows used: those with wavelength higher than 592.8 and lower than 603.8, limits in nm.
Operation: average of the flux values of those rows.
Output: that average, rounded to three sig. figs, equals 0.673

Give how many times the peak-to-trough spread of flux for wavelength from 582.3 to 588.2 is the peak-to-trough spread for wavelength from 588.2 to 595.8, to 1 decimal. 1.1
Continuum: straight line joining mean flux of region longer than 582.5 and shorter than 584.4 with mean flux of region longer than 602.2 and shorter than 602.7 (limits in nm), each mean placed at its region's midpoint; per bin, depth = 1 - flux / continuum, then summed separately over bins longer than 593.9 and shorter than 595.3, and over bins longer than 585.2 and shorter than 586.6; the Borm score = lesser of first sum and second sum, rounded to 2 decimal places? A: 0.06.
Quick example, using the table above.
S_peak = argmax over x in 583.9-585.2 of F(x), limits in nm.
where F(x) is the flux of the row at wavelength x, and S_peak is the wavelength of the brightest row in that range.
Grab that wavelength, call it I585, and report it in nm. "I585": 584.536 nm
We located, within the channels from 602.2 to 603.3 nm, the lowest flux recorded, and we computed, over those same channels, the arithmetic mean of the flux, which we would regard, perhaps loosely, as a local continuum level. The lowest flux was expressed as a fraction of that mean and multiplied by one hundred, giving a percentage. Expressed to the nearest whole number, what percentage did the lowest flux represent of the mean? 98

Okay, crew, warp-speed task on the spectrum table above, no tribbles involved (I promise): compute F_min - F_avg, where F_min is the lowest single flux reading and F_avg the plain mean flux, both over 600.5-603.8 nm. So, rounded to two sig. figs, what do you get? -0.095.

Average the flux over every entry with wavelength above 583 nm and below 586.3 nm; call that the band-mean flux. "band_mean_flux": 0.70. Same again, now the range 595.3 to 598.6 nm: 0.66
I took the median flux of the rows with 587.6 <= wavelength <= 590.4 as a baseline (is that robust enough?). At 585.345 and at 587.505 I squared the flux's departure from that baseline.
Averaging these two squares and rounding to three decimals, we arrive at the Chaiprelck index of 0.015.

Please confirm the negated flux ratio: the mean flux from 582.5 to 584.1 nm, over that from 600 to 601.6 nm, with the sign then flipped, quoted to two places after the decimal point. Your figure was -0.97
